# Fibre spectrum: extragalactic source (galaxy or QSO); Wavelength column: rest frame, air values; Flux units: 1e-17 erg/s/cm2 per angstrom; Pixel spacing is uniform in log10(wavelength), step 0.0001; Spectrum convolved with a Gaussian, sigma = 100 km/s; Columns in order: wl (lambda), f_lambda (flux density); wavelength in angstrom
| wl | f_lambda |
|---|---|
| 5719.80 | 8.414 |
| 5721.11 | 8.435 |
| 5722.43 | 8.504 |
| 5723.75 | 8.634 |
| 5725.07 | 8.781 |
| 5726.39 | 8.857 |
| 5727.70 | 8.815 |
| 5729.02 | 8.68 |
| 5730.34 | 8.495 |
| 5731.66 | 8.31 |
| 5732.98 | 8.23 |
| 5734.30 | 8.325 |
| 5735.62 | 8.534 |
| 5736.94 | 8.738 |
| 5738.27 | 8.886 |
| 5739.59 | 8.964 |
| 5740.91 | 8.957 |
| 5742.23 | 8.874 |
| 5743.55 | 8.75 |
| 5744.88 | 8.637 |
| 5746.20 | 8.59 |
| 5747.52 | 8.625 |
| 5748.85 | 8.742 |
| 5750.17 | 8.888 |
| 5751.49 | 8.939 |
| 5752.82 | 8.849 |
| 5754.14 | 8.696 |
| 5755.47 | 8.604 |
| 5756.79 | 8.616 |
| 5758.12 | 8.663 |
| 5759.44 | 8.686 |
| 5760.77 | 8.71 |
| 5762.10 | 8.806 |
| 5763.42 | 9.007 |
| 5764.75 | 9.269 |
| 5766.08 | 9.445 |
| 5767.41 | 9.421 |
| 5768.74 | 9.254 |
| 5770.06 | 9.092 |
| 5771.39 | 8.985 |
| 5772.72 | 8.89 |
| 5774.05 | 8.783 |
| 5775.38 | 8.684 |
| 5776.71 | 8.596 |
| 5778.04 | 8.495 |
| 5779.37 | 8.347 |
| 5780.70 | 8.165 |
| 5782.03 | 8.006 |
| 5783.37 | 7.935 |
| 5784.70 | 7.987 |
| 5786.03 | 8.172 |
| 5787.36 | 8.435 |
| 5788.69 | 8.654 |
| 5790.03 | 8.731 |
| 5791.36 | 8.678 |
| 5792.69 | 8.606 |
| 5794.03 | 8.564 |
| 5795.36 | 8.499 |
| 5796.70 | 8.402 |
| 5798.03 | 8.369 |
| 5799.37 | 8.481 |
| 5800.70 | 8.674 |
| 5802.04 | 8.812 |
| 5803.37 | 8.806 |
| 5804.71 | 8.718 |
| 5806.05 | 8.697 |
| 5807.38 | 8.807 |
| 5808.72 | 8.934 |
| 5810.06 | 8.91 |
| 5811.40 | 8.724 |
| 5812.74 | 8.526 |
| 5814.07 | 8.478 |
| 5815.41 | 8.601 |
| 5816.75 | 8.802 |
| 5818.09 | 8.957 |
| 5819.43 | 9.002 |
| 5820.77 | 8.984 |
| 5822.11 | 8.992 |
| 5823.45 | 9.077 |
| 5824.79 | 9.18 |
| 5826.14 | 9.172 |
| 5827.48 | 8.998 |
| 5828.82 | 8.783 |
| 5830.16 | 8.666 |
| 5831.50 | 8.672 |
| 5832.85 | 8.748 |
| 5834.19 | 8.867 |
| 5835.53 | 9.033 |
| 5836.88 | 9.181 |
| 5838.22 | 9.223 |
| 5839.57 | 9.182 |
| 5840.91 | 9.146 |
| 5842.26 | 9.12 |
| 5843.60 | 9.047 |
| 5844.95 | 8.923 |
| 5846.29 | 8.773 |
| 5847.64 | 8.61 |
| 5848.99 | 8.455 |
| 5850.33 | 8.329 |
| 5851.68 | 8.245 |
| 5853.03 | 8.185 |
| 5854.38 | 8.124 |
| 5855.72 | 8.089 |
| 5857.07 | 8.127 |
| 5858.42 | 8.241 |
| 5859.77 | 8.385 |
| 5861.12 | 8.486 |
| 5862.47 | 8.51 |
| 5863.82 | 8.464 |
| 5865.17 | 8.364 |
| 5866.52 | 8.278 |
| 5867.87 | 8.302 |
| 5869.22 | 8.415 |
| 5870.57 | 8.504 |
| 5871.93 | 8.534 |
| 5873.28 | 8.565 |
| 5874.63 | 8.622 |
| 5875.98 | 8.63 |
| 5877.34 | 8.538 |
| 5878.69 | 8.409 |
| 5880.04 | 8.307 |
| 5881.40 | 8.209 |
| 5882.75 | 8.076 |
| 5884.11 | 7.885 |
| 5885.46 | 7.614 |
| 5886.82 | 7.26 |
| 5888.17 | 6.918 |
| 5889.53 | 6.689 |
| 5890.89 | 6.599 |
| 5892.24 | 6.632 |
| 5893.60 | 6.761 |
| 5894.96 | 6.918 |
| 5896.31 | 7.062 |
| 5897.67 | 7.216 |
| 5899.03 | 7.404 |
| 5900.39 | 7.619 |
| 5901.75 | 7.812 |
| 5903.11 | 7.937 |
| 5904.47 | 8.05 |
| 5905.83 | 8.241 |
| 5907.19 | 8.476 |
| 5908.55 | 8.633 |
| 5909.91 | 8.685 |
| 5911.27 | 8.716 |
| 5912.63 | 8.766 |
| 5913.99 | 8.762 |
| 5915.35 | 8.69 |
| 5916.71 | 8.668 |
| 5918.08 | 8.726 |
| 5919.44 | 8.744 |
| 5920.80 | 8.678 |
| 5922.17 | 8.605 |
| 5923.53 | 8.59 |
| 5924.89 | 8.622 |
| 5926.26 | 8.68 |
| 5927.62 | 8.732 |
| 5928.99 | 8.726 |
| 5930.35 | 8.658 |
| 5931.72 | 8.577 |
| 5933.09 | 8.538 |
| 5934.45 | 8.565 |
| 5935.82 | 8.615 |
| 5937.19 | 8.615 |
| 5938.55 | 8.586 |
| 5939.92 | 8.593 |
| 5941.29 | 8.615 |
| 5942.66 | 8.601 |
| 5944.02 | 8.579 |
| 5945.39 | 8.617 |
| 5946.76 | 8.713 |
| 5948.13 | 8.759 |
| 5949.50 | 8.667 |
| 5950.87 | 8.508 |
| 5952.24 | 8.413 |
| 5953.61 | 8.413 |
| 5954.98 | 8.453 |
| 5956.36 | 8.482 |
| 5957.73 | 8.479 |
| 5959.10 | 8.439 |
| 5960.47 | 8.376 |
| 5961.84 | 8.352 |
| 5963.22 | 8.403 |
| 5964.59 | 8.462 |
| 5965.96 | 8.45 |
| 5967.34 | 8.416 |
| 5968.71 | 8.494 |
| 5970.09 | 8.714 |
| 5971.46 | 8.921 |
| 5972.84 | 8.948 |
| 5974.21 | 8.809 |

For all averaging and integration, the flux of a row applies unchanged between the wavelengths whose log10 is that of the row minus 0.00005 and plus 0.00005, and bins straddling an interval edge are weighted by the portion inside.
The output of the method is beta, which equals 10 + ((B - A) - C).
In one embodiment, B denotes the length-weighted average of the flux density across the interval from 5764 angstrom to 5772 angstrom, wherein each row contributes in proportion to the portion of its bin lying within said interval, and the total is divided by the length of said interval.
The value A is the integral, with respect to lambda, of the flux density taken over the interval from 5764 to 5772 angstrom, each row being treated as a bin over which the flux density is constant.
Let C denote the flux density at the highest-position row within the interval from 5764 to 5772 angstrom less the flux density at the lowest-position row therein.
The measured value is -54.4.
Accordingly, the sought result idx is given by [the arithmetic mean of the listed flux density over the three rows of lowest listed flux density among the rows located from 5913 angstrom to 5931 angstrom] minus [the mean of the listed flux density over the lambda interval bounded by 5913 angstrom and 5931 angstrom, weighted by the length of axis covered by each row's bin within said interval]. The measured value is -0.08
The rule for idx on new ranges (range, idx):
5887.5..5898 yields -0.20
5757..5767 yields -0.25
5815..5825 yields -0.16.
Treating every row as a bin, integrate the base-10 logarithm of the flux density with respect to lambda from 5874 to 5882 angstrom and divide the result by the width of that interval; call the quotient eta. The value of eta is 0.927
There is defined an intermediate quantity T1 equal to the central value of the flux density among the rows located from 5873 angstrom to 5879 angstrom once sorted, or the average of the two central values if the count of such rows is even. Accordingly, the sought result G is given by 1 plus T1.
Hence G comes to 9.6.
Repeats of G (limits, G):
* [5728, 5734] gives 9.4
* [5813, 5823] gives 10.0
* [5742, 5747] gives 9.7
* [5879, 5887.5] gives 9.0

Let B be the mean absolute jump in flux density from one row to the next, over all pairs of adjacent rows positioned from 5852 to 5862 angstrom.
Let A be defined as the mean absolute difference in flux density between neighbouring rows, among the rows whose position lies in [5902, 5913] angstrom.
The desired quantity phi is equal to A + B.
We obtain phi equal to 0.20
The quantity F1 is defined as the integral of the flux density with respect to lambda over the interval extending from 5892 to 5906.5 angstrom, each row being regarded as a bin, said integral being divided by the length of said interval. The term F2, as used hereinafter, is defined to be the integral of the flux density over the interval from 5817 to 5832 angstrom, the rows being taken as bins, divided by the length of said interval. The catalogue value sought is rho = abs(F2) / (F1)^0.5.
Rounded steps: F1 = 7.44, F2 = 8.95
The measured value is 3.28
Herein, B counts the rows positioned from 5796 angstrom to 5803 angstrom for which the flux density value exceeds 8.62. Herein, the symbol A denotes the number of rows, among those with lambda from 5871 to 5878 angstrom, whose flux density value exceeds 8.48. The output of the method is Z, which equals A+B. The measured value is 7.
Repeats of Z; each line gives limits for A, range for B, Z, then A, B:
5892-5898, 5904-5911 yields 2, 0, 2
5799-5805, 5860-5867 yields 5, 5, 0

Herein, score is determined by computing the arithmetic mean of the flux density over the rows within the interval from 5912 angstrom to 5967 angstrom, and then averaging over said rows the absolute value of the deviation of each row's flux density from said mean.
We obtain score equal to 0.10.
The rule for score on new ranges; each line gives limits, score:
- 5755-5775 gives 0.24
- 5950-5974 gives 0.12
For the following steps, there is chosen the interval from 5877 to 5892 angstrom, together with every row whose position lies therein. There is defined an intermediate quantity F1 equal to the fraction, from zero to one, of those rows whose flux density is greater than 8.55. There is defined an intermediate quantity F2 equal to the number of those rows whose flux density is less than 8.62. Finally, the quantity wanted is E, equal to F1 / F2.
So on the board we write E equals 0.000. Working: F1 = 0.0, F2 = 11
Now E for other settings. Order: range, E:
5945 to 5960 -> 0.045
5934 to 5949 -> 0.111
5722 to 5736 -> 0.076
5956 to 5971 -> 0.009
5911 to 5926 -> 0.500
